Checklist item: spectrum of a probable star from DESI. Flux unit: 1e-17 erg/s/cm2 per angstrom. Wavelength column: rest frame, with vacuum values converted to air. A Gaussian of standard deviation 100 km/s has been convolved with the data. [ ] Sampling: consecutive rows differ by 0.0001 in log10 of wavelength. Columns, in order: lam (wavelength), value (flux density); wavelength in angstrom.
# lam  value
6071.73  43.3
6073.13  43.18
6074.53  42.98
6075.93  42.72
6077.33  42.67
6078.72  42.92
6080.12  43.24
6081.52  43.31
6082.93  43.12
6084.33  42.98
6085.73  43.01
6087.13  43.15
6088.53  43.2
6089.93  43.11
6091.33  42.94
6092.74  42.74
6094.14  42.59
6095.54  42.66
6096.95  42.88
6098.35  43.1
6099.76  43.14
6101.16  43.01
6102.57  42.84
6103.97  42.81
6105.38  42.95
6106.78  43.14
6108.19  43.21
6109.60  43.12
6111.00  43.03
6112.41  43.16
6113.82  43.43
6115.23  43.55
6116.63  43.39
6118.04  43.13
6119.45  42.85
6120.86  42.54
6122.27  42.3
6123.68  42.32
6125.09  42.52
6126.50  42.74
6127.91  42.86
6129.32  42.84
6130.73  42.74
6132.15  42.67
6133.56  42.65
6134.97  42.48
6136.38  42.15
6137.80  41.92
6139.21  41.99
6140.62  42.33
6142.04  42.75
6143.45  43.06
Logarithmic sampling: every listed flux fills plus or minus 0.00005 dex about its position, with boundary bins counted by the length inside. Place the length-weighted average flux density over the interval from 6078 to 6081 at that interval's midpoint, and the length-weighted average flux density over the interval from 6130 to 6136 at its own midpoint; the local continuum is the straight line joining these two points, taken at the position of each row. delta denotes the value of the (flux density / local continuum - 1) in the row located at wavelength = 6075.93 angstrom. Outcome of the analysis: -0.013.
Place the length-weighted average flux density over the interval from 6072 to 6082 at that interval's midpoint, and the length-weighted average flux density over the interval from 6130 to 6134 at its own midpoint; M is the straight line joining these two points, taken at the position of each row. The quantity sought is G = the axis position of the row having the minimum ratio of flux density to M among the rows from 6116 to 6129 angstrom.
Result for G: 6122.27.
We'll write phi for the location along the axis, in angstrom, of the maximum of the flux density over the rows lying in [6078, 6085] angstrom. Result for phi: 6081.52 angstrom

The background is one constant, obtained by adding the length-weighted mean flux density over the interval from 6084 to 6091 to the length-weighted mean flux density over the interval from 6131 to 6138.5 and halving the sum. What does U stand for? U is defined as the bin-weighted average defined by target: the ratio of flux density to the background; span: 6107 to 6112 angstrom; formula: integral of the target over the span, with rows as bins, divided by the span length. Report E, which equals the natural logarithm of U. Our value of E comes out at 0.008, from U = 1.01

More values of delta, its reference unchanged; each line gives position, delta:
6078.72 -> -0.007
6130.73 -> 0.002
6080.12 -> 0.000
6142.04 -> 0.006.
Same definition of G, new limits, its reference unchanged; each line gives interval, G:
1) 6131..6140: 6137.80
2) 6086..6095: 6094.14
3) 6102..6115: 6103.97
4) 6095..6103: 6095.54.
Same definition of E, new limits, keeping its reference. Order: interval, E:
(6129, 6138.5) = -0.007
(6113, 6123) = 0.006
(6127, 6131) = 0.003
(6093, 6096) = 0.000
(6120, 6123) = -0.008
